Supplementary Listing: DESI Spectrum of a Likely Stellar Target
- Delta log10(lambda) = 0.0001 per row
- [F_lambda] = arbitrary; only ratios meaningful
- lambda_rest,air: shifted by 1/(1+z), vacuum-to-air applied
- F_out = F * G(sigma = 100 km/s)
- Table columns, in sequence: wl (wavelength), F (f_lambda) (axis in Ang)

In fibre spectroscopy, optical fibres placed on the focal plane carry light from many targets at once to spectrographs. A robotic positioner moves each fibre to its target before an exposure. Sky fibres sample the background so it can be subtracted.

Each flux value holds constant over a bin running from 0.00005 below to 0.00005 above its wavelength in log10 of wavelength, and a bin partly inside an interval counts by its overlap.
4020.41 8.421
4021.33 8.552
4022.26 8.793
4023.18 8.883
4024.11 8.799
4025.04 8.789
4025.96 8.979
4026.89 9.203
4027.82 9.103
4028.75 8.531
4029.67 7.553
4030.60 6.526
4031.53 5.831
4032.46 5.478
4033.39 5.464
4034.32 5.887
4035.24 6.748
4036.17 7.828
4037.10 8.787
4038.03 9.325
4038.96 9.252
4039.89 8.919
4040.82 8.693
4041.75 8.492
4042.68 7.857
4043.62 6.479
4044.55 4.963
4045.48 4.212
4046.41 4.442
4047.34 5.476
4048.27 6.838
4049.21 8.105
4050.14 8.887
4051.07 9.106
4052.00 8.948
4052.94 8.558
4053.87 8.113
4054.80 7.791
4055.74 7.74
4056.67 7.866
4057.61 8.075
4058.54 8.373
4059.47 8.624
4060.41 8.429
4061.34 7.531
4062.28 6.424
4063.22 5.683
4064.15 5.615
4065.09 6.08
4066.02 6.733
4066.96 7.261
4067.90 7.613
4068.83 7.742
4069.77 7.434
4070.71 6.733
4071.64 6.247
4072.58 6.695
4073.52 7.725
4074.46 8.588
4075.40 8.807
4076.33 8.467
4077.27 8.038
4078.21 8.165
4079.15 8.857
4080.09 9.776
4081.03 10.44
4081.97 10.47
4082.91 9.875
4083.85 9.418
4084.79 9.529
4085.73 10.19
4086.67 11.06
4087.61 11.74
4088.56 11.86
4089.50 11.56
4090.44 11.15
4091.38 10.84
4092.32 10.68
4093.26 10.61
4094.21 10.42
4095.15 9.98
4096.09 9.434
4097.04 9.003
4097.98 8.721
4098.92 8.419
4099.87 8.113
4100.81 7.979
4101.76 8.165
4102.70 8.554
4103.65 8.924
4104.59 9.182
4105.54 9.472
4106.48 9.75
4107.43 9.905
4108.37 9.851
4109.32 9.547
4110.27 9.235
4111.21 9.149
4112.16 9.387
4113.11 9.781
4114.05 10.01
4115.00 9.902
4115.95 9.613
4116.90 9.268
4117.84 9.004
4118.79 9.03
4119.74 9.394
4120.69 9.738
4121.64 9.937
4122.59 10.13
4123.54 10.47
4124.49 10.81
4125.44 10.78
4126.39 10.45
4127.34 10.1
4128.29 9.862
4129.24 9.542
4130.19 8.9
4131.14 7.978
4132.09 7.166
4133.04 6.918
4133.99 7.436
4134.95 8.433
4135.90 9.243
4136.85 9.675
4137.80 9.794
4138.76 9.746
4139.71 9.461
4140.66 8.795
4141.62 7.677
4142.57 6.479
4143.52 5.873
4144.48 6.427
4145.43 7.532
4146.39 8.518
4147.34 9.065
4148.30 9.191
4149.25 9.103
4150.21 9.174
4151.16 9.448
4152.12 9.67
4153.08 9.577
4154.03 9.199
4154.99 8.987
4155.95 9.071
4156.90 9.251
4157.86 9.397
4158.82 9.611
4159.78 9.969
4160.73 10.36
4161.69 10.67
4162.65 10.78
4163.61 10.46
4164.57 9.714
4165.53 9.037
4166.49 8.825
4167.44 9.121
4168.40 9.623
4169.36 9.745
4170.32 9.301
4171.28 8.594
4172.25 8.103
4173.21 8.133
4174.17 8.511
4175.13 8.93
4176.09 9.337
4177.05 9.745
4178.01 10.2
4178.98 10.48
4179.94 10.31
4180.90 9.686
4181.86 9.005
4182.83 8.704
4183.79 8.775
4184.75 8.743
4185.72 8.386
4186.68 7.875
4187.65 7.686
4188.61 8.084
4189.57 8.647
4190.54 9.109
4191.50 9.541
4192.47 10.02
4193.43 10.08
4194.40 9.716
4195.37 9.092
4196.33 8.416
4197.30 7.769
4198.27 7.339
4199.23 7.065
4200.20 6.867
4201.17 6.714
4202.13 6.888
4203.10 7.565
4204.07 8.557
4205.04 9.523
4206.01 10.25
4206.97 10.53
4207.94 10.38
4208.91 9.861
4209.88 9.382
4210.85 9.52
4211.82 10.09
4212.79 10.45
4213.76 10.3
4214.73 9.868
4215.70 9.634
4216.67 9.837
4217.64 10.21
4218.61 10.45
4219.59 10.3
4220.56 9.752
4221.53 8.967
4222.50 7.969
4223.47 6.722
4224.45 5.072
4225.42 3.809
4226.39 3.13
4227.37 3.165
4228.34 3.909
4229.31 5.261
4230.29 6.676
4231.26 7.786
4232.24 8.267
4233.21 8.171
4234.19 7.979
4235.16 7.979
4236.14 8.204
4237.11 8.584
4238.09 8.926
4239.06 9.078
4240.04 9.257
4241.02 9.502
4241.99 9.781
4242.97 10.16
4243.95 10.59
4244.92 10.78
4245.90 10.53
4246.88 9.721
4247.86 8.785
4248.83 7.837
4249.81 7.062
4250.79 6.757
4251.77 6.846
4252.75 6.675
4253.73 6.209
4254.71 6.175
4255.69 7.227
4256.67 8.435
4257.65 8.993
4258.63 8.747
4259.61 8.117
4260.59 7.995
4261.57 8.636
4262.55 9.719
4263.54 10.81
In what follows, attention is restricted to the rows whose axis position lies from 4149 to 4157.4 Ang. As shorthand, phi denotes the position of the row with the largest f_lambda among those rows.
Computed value 4152.12 Ang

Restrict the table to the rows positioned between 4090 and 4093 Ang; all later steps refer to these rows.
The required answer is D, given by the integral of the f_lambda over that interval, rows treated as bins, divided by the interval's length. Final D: 10.9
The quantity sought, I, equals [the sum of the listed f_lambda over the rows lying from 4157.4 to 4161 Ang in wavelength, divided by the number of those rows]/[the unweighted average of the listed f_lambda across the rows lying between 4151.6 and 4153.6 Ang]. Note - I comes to 1.02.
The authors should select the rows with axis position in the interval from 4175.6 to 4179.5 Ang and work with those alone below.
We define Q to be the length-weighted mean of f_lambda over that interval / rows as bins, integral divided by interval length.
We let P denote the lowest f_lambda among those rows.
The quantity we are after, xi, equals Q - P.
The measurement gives 0.60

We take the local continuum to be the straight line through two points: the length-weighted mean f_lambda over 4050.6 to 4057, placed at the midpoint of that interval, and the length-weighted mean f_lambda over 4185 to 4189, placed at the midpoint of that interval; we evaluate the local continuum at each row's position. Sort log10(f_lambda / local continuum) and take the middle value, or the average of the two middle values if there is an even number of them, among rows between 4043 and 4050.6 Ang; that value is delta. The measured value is -0.15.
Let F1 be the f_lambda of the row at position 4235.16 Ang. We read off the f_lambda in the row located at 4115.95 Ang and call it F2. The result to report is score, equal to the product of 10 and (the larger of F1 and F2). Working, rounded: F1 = 7.979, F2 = 9.613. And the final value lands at 96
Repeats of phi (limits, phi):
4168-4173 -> 4169.36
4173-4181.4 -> 4178.98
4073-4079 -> 4075.40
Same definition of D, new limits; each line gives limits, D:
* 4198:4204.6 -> 7.3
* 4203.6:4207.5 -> 9.7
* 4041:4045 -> 7.1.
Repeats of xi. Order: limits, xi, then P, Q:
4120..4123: 0.14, 9.738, 9.9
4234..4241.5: 0.74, 7.979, 8.7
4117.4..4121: 0.26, 9.004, 9.3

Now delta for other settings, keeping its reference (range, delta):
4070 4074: -0.09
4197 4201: -0.05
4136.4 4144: 0.05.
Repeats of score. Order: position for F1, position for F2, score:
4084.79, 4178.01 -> 102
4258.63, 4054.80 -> 87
